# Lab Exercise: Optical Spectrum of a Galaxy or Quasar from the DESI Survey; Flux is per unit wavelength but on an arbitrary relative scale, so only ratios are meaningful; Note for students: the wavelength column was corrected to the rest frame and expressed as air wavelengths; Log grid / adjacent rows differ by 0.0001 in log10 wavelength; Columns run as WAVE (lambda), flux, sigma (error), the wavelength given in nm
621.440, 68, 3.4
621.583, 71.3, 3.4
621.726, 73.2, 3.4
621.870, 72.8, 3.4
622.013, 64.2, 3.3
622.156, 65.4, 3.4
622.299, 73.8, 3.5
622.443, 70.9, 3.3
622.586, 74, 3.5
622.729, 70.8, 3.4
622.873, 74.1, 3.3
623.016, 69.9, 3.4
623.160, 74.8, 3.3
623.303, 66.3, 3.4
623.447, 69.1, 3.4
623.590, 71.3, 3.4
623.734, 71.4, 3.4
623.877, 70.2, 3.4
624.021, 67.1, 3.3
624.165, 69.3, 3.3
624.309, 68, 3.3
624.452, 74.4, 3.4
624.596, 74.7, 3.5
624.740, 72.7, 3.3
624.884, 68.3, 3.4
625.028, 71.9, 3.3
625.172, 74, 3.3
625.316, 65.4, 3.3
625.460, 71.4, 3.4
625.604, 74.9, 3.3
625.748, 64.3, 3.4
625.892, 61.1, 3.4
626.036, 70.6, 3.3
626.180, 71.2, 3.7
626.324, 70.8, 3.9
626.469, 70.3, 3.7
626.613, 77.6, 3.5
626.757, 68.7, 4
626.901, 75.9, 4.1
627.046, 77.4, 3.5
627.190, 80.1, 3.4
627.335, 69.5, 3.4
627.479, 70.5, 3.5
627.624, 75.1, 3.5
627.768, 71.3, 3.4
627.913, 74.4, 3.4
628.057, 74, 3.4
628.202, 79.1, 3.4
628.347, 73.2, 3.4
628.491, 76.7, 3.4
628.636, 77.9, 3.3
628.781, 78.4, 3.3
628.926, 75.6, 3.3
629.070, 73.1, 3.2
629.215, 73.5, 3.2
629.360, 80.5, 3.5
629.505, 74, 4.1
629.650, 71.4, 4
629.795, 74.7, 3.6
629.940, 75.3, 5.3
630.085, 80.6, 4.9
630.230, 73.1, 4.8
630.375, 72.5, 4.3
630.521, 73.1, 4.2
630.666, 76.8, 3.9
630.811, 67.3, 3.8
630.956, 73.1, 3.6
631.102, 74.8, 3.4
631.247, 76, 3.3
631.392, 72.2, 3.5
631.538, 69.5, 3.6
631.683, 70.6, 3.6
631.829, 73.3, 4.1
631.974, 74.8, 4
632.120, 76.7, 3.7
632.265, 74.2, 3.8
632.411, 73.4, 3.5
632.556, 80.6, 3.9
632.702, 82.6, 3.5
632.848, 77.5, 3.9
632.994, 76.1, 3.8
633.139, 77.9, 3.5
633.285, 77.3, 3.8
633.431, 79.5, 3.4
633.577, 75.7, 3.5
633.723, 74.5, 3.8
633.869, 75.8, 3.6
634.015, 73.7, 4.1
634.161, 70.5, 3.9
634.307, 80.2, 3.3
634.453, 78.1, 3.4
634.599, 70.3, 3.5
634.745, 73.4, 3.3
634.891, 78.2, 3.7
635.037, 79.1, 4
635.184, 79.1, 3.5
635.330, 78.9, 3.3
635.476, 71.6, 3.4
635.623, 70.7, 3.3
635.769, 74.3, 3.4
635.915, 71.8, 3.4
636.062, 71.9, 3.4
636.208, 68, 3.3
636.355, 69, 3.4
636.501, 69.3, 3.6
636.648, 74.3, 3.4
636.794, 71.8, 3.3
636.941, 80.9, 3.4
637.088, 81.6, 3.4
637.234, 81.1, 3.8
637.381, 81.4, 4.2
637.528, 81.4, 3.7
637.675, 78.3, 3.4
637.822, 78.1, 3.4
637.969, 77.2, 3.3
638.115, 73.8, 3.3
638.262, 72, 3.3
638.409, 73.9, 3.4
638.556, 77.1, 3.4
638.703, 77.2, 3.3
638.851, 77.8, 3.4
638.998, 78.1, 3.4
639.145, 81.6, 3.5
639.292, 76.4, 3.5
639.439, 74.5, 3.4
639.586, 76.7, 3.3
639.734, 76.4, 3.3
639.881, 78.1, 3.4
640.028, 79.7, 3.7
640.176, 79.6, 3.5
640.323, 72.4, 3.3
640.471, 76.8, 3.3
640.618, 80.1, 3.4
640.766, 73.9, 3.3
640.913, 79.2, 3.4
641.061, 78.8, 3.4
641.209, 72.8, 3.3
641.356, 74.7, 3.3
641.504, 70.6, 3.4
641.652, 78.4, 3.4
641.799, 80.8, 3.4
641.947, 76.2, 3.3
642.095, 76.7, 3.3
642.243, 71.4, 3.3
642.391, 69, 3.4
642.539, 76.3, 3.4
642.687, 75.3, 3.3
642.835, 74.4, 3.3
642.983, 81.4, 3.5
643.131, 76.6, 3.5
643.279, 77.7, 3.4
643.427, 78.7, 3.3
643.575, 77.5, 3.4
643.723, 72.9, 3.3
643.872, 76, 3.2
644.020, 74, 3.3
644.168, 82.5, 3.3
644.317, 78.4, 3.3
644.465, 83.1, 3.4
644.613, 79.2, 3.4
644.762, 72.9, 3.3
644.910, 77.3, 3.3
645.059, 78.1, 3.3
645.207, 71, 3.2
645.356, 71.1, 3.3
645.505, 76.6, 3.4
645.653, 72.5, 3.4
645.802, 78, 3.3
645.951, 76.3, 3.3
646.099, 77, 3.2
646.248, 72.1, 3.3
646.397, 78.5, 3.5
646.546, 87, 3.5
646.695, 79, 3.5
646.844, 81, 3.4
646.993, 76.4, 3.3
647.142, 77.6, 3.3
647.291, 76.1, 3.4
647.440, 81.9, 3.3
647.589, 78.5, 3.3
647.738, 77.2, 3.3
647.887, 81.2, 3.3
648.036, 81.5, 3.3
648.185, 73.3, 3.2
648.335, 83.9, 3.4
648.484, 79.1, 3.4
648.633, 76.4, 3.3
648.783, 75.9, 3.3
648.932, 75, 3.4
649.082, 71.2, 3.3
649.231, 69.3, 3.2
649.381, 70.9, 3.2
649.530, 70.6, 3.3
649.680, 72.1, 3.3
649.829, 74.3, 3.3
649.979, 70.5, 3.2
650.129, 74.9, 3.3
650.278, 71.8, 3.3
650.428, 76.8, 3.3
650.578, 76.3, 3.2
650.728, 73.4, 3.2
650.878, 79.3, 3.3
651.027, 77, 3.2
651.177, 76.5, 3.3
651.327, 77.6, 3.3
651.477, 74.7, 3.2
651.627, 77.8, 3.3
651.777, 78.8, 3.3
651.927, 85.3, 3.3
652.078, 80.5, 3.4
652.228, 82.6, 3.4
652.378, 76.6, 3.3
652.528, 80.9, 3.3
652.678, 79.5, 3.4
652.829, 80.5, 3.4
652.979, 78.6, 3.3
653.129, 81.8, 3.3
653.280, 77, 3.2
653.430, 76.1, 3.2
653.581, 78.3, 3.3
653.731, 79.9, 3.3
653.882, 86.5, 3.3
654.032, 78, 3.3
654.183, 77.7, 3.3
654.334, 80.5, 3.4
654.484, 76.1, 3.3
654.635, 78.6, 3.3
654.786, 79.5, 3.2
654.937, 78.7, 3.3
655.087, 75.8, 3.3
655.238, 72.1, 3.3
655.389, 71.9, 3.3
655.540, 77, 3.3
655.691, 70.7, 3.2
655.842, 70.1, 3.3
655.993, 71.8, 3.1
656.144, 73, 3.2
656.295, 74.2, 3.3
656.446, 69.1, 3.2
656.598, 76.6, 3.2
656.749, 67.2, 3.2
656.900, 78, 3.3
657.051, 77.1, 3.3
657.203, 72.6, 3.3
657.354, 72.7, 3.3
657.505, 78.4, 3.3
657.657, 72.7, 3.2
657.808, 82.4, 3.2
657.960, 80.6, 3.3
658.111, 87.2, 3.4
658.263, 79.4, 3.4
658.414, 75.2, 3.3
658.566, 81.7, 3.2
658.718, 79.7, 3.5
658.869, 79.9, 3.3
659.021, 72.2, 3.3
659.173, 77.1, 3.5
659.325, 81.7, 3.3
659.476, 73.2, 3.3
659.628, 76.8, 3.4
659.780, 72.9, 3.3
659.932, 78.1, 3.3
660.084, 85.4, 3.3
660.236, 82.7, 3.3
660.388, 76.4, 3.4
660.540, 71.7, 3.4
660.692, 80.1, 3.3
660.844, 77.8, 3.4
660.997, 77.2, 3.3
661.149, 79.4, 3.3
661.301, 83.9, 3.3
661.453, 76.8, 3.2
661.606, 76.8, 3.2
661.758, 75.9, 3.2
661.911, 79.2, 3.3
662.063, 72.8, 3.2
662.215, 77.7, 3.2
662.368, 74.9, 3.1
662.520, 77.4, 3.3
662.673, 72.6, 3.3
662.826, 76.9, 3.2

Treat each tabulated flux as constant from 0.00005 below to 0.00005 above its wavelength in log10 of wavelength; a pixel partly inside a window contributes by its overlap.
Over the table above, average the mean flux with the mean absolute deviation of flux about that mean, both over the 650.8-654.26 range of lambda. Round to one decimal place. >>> 40.7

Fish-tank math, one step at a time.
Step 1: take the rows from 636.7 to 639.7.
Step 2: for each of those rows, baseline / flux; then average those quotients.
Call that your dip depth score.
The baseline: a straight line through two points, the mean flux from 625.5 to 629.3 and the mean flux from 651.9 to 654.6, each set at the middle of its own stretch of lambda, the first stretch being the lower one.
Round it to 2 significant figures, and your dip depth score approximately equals 0.98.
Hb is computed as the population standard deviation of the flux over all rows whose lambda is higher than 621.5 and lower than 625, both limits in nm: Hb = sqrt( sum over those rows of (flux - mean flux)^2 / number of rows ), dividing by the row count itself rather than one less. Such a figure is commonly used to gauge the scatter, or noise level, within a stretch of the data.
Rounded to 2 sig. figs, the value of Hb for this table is 3.0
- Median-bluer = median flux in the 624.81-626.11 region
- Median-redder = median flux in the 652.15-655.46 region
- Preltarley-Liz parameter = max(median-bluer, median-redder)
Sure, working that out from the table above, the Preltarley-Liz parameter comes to 78.60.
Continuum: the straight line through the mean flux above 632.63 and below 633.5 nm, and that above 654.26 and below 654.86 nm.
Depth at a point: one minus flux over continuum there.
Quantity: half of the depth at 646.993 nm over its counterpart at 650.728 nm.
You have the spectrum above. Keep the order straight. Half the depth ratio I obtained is 0.2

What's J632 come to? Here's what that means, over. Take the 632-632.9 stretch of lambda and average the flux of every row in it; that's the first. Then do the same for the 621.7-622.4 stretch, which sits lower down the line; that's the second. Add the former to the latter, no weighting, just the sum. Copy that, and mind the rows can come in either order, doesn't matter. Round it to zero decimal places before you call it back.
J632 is 147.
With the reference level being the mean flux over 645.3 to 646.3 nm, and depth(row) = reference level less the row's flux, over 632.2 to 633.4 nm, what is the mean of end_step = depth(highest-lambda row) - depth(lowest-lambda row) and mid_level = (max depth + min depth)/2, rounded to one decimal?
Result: -3.1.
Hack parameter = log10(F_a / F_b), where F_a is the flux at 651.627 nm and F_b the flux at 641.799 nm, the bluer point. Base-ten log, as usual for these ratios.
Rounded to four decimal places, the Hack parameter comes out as -0.0164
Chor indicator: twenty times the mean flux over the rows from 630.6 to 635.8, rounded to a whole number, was 1505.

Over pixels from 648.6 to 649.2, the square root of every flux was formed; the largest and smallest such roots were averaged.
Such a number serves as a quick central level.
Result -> 8.59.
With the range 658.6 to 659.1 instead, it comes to 8.72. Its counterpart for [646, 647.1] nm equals 8.91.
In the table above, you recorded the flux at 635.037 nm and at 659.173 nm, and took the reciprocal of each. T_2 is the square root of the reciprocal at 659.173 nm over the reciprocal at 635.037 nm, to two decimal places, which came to 1.01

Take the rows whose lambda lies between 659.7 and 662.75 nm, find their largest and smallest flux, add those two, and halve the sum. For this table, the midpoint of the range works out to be 79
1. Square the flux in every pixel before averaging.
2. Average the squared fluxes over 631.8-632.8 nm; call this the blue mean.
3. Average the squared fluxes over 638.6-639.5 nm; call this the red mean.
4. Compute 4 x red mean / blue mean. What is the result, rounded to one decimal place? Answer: 4.1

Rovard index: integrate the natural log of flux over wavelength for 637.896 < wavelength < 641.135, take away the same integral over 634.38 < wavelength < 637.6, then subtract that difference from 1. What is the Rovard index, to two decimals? 0.85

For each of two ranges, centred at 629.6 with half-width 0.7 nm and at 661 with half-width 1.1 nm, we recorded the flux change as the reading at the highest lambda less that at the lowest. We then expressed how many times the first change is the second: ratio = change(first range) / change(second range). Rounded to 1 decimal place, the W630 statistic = 0.5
